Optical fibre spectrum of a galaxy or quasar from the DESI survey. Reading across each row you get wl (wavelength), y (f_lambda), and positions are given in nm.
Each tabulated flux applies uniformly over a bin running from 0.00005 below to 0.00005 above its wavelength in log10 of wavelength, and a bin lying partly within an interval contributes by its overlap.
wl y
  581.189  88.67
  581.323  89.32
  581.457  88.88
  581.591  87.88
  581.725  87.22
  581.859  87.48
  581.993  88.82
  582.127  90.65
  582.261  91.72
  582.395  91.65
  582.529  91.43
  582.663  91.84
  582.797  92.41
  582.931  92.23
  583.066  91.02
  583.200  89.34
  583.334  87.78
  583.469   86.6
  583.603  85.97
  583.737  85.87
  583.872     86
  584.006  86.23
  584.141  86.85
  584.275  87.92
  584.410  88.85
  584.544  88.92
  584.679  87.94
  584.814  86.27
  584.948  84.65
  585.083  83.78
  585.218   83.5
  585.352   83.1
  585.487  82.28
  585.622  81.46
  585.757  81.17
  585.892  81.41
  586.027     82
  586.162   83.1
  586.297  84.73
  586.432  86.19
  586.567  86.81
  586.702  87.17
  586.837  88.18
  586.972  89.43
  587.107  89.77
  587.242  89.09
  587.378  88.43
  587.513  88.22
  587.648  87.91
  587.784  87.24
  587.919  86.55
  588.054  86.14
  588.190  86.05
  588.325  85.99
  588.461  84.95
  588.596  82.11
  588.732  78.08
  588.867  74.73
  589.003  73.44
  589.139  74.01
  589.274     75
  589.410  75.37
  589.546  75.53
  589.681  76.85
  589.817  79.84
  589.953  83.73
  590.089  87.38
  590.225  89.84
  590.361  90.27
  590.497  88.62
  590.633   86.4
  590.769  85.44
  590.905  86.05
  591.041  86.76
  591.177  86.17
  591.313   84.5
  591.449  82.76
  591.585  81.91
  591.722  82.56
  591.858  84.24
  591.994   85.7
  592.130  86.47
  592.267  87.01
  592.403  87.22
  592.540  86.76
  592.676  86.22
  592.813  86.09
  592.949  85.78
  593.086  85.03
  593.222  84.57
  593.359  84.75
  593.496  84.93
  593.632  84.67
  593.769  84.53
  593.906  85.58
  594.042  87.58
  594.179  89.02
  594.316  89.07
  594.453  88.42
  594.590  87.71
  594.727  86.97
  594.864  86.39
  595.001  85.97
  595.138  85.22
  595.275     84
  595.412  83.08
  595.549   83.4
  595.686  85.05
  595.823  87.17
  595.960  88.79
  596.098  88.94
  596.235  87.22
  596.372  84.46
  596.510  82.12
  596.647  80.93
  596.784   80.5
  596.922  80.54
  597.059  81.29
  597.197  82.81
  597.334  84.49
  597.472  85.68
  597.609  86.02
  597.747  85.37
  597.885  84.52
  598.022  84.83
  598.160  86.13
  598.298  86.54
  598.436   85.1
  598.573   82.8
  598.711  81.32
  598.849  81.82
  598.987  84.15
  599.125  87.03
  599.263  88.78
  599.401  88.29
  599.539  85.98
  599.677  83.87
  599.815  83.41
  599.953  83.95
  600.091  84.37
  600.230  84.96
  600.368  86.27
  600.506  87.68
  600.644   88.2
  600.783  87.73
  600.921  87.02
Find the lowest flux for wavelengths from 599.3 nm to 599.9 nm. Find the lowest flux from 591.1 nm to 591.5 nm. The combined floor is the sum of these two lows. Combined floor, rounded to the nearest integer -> 166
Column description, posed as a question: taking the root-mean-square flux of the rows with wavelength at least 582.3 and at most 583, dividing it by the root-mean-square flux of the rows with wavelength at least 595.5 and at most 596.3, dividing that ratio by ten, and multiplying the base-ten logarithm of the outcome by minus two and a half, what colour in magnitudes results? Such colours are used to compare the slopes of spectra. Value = 2.44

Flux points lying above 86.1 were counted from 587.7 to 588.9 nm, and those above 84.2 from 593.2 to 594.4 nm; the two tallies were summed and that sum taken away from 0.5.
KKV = -11.5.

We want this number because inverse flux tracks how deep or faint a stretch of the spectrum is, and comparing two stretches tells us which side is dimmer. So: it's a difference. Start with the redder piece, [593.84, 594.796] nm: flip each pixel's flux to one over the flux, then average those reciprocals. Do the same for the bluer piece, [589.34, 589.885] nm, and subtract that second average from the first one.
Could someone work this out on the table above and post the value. -0.0016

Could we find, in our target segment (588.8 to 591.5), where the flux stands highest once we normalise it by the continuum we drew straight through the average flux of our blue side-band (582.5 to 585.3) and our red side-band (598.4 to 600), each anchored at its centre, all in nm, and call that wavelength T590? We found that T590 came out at 590.361 nm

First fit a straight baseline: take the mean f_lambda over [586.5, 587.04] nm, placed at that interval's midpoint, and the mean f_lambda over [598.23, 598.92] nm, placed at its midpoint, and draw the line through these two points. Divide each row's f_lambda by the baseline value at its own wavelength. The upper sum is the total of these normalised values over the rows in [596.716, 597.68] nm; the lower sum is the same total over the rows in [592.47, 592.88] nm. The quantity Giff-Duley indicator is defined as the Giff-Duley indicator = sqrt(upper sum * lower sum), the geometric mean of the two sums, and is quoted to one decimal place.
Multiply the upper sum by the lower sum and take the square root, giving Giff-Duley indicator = 4.6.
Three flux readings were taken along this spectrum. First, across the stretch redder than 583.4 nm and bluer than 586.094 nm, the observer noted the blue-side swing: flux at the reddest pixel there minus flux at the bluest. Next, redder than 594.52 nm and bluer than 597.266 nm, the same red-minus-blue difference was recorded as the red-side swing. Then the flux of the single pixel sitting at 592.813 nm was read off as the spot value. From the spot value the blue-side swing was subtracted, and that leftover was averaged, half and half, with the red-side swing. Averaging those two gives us 43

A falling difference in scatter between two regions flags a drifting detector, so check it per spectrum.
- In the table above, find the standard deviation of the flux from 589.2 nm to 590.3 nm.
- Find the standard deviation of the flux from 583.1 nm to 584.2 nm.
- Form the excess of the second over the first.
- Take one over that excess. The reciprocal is -0.2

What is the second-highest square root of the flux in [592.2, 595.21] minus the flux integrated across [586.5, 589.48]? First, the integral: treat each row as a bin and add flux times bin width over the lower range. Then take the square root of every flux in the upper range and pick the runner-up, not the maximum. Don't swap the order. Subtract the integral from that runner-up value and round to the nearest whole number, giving -240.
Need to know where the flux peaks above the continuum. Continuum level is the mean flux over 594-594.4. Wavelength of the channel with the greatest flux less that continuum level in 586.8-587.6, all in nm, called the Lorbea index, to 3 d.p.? 587.107 nm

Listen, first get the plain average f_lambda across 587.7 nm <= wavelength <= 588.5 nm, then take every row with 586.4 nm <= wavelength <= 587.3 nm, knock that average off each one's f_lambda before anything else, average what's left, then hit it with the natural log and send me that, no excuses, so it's 0.7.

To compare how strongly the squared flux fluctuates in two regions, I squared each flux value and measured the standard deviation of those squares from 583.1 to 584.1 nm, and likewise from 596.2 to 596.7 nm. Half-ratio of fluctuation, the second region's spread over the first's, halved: 1.0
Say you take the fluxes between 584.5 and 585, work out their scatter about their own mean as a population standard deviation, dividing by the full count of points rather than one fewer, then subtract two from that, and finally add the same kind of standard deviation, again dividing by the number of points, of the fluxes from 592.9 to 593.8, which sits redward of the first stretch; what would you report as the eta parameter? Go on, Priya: 0.03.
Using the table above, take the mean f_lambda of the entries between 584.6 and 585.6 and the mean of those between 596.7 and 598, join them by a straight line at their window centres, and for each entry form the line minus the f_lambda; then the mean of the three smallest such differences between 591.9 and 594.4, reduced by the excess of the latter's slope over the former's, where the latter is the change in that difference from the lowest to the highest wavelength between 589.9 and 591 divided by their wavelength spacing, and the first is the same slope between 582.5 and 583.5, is 3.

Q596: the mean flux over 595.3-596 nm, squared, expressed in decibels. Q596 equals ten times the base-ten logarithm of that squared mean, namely 38.6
